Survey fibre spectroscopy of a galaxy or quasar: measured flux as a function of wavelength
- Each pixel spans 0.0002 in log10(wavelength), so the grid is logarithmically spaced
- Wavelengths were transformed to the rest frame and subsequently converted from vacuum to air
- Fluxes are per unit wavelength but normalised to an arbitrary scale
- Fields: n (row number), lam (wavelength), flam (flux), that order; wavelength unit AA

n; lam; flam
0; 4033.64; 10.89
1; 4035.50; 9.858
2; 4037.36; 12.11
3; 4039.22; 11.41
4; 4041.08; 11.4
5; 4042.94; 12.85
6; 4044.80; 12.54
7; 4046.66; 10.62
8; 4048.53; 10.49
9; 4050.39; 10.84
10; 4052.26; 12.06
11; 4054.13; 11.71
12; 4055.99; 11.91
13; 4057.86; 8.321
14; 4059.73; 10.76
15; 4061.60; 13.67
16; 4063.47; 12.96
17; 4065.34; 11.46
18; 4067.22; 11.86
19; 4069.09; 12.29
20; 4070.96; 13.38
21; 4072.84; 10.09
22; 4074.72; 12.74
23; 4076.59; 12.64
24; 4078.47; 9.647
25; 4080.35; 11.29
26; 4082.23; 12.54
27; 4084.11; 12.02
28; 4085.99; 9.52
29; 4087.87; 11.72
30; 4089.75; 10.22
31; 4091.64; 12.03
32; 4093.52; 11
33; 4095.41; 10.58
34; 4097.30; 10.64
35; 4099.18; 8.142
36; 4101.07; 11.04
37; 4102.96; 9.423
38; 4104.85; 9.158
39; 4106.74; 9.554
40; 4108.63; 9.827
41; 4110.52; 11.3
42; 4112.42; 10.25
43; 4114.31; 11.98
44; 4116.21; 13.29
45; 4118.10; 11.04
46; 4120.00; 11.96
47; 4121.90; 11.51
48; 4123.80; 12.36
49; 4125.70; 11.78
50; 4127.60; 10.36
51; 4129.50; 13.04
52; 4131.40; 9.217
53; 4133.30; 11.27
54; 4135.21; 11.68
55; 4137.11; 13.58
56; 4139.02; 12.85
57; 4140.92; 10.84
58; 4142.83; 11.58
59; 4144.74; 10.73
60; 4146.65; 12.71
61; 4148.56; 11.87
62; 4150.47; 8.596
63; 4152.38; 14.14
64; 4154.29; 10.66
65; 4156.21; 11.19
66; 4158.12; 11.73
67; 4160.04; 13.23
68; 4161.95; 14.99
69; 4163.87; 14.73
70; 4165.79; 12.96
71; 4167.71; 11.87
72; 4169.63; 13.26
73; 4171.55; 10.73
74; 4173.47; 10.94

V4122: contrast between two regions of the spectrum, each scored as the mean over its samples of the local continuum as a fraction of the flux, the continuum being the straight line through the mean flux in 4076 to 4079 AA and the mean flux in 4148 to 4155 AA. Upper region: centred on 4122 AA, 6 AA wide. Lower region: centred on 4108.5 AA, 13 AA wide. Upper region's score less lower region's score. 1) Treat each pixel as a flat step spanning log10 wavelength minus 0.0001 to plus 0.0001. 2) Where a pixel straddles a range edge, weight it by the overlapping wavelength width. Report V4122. -0.17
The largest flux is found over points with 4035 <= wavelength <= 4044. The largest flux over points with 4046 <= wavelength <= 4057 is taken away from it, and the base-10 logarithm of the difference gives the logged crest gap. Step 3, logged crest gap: -0.10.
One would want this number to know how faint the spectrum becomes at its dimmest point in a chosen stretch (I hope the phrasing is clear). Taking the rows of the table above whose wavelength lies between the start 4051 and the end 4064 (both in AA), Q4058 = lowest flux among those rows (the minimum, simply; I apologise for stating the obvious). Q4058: 8.321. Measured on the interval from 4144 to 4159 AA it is 8.596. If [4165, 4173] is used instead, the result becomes 10.73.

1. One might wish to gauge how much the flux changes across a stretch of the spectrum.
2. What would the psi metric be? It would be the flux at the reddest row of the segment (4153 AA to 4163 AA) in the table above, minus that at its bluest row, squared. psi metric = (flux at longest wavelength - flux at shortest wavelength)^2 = 19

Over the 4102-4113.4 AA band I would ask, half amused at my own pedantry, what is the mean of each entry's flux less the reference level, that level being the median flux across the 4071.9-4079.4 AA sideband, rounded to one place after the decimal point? -1.4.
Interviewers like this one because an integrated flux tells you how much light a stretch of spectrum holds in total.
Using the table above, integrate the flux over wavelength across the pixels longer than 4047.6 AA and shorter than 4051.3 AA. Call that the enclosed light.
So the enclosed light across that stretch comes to 40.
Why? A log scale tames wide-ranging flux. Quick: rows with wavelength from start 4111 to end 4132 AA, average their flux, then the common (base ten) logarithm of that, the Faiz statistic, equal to 1.06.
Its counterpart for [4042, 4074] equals 1.07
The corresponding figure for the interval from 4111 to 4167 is 1.08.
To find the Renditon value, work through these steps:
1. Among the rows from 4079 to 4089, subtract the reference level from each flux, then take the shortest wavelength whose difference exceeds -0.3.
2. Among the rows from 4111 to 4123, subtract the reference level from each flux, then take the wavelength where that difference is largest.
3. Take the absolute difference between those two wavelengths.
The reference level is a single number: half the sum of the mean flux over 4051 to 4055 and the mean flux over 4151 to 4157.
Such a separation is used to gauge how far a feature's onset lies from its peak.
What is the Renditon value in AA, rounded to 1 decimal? 34.0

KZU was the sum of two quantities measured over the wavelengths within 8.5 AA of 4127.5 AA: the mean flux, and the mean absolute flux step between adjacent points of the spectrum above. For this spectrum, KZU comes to 13.0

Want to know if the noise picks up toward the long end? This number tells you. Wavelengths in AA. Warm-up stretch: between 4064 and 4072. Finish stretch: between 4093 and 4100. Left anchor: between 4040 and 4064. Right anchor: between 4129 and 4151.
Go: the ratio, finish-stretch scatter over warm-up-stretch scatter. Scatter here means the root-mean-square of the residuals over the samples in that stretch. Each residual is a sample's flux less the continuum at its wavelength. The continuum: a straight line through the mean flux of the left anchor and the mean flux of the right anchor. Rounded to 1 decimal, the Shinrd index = 1.8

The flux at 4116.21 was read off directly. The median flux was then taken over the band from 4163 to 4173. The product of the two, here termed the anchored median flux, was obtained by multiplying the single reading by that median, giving 172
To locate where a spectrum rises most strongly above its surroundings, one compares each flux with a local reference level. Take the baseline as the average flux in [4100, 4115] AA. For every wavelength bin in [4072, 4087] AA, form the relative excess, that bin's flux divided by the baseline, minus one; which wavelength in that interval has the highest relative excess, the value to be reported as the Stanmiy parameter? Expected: 4074.72 AA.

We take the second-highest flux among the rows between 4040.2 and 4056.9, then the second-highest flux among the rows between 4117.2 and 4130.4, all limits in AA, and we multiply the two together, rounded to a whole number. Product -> 155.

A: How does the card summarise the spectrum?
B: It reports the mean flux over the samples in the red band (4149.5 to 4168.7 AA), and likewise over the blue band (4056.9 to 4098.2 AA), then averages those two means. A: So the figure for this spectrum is 11.9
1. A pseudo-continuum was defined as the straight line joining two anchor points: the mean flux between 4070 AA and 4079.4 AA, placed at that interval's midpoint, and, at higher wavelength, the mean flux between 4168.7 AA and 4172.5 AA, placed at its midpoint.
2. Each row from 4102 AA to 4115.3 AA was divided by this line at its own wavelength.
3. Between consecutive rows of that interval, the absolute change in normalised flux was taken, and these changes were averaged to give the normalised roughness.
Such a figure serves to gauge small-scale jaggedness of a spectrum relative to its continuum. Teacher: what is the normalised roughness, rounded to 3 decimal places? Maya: 0.073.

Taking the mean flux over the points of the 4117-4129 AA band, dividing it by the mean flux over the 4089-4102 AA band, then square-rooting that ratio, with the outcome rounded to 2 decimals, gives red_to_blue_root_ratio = 1.05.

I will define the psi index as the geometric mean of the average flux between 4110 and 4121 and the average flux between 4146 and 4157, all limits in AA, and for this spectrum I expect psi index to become 11.6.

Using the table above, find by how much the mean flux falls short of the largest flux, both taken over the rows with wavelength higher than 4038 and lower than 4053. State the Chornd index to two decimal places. 1.32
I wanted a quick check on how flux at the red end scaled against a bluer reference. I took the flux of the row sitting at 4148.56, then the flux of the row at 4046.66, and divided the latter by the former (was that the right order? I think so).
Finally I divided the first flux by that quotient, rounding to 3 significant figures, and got 13.3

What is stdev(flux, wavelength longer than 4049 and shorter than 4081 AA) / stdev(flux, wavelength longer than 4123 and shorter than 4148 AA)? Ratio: 1.1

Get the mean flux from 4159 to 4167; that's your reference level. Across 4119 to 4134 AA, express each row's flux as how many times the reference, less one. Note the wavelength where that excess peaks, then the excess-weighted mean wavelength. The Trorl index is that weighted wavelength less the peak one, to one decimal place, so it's -2.1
